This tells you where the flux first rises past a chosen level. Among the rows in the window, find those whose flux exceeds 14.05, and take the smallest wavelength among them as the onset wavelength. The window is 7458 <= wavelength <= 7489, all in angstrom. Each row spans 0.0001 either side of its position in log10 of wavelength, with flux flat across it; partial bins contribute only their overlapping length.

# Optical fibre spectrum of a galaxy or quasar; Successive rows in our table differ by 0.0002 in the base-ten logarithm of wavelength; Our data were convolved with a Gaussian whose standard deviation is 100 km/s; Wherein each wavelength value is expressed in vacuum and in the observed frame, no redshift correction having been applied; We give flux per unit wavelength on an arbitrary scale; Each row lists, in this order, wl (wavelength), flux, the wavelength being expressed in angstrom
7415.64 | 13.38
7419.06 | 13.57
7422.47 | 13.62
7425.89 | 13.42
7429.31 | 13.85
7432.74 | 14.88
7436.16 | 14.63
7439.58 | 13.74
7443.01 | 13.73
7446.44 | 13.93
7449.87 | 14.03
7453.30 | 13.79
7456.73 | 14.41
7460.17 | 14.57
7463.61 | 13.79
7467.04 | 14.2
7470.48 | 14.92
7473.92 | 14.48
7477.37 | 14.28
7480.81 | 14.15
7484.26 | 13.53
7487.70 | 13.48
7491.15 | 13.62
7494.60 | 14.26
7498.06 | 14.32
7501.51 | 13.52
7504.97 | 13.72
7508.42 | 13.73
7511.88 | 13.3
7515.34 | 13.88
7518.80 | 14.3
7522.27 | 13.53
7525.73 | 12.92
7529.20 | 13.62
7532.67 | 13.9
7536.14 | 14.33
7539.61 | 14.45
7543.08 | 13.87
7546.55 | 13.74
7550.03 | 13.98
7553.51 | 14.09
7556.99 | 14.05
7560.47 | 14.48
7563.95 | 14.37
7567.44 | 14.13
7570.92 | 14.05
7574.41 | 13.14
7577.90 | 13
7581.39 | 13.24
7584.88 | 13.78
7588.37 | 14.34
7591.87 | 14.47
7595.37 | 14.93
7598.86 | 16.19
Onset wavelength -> 7460.17 angstrom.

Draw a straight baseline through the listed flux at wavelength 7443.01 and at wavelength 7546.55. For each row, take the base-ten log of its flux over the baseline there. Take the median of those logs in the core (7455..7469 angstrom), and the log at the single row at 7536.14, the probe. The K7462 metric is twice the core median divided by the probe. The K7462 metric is 1.9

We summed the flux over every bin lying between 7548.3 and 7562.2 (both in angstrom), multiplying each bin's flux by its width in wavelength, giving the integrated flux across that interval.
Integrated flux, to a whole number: 197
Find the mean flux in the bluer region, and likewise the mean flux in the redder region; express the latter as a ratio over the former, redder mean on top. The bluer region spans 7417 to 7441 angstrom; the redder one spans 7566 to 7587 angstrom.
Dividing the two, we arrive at 0.97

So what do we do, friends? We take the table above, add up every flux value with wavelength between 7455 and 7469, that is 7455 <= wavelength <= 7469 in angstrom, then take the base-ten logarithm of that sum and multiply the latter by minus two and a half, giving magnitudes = -4.389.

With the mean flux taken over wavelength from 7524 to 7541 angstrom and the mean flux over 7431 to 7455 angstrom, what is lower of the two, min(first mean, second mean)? 13.8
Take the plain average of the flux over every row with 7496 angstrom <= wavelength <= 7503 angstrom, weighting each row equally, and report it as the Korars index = 13.9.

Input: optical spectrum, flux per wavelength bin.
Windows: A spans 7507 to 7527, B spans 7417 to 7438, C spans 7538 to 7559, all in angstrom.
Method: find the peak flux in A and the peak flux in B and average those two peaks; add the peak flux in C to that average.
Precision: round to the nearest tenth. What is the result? 29.0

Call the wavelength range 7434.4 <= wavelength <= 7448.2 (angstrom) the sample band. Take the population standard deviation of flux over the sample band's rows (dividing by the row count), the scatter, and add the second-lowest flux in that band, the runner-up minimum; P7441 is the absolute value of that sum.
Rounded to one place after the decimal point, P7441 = 14.1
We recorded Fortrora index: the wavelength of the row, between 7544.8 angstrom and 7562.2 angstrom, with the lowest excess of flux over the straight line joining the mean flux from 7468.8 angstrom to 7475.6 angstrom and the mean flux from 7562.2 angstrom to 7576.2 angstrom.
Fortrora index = 7546.55 angstrom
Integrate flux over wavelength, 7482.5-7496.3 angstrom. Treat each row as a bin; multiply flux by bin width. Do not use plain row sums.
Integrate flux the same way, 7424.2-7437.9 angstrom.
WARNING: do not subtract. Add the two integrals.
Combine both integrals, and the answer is 384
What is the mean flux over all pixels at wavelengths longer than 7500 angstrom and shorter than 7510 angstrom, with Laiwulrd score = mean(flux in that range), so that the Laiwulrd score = 13.7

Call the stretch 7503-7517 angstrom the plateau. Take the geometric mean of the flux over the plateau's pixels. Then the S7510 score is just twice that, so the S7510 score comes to 27.3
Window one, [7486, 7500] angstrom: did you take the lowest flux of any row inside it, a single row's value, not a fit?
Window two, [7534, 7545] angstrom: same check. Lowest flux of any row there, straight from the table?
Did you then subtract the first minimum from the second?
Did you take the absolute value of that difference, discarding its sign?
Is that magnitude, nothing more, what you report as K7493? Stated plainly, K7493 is 0.39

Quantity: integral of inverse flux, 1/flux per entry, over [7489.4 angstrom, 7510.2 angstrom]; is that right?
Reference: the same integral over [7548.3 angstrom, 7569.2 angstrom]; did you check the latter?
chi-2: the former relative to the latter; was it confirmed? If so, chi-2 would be 1.02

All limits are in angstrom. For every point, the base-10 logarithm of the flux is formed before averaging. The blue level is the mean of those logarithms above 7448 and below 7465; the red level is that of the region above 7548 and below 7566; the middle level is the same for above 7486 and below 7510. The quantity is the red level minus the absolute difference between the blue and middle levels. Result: 1.14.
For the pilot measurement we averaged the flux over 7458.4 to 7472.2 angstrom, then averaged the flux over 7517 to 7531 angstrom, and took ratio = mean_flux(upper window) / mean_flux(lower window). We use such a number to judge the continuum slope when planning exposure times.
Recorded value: 0.95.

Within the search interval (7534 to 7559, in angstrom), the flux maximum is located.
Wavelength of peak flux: 7539.61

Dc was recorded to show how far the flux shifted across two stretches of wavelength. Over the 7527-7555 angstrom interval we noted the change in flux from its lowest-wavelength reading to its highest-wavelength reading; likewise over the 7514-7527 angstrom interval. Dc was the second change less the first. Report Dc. -1.4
